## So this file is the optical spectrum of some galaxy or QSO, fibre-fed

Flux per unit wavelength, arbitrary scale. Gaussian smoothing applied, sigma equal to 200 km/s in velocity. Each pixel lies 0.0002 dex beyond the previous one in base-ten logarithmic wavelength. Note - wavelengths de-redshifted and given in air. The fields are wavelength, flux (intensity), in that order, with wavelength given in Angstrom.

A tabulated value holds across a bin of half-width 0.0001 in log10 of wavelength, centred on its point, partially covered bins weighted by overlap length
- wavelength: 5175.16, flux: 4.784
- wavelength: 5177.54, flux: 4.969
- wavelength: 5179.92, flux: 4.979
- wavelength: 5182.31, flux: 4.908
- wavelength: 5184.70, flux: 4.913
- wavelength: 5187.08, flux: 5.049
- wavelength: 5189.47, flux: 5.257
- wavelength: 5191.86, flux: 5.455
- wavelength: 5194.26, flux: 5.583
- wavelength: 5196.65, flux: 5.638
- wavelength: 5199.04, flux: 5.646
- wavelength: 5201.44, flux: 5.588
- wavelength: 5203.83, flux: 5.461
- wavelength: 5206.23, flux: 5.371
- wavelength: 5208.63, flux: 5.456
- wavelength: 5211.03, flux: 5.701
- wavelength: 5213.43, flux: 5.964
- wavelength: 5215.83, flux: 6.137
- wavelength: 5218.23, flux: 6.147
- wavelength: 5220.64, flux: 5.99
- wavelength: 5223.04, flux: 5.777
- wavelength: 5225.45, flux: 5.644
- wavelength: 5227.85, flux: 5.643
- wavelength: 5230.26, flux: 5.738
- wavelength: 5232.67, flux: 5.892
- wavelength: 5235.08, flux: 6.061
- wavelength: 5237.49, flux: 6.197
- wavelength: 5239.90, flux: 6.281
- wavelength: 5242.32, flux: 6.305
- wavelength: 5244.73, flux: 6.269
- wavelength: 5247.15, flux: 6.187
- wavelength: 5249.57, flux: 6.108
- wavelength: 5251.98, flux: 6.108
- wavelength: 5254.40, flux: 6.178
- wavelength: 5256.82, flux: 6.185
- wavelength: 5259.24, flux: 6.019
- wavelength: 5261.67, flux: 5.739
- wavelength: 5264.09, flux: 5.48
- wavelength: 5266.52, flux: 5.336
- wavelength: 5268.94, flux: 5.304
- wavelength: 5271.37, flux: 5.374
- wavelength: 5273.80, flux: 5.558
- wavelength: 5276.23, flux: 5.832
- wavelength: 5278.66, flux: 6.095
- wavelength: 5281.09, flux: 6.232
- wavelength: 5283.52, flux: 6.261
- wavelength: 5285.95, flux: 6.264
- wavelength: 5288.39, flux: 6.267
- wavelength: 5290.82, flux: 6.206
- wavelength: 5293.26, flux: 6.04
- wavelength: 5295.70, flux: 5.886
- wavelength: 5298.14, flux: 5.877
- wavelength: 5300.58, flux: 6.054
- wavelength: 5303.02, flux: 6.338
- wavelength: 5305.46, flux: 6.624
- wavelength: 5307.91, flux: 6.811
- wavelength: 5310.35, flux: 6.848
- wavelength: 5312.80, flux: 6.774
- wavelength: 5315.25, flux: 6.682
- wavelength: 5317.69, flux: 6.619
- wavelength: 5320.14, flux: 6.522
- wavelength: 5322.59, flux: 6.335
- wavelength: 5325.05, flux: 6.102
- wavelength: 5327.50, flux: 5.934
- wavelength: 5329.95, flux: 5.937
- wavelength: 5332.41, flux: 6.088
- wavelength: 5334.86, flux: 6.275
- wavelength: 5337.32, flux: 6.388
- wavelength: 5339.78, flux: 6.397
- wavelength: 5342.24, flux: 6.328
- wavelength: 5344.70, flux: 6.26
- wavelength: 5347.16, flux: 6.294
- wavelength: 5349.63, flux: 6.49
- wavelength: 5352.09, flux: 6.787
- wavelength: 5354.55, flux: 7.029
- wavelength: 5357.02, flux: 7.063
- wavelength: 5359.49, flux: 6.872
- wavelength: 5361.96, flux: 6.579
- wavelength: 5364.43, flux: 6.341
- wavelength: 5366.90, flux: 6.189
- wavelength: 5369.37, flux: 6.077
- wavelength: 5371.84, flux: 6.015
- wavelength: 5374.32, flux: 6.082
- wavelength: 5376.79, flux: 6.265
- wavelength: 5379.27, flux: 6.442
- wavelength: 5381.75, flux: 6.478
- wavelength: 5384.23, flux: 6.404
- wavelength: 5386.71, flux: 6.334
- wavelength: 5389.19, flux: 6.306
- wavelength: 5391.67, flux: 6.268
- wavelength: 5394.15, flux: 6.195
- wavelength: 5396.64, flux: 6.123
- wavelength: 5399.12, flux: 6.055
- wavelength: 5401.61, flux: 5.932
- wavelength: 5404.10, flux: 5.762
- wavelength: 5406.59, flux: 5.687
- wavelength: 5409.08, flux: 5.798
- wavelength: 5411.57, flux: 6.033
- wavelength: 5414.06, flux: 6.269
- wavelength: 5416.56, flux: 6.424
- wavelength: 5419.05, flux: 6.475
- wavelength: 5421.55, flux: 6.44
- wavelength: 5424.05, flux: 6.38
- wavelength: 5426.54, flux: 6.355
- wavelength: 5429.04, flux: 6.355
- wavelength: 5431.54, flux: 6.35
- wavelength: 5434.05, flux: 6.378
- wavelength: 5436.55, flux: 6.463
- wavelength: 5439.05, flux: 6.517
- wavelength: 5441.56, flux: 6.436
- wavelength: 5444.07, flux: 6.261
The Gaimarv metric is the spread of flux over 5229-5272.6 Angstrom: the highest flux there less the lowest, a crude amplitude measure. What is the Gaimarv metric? 1.0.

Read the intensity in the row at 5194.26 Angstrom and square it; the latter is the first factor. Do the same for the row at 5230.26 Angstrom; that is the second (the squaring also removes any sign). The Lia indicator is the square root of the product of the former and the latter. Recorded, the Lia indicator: 32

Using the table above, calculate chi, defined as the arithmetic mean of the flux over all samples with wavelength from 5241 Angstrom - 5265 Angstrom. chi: 6.06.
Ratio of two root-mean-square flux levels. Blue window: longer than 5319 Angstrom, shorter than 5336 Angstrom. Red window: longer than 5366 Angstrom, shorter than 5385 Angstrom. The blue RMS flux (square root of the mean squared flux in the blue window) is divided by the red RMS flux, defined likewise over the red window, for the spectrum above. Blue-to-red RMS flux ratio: 0.988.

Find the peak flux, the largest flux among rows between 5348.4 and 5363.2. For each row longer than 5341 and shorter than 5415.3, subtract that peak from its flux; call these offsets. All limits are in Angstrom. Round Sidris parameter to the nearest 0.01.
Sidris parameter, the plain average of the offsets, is -0.77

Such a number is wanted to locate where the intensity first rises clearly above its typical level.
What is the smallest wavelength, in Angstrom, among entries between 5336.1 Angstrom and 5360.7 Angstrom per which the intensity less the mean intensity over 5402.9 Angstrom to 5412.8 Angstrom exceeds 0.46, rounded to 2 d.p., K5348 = 5337.32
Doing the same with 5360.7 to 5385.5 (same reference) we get 5361.96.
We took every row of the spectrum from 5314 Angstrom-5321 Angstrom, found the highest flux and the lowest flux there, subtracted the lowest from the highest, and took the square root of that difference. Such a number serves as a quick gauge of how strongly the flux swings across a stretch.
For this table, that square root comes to 0.40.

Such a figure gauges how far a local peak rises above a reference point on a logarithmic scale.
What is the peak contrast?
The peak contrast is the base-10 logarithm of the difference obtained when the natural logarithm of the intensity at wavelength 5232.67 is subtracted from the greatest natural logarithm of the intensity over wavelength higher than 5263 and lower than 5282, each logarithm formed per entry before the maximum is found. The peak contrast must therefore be -1.25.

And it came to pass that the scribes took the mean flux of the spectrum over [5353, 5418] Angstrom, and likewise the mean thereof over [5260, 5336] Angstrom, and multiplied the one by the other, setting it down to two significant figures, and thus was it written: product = 38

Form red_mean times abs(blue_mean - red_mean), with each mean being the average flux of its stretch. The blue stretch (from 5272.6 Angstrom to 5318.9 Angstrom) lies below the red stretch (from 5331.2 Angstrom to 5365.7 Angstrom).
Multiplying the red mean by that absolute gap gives 1.5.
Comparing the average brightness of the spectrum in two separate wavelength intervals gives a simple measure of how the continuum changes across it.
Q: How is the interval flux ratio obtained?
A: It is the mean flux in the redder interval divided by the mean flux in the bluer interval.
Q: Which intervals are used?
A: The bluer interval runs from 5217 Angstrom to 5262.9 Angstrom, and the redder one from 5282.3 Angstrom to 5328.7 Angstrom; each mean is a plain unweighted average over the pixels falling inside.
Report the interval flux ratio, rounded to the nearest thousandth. 1.052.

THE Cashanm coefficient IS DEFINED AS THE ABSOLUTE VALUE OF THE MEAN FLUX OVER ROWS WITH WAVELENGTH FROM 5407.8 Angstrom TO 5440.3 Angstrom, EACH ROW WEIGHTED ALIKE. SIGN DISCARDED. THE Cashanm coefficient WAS 6.33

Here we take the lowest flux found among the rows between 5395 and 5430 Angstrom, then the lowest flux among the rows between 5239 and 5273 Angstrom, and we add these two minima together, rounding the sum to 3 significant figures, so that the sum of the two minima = 11.0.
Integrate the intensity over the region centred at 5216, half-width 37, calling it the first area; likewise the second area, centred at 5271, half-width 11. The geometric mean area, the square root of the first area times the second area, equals 230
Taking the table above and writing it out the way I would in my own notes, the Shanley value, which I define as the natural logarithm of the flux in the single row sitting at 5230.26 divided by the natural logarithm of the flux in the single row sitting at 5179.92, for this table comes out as 1.09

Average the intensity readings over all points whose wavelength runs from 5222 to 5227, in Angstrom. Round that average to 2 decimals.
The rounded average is 5.71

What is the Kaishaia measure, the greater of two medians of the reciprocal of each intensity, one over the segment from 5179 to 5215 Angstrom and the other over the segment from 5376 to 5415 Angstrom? 0.183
